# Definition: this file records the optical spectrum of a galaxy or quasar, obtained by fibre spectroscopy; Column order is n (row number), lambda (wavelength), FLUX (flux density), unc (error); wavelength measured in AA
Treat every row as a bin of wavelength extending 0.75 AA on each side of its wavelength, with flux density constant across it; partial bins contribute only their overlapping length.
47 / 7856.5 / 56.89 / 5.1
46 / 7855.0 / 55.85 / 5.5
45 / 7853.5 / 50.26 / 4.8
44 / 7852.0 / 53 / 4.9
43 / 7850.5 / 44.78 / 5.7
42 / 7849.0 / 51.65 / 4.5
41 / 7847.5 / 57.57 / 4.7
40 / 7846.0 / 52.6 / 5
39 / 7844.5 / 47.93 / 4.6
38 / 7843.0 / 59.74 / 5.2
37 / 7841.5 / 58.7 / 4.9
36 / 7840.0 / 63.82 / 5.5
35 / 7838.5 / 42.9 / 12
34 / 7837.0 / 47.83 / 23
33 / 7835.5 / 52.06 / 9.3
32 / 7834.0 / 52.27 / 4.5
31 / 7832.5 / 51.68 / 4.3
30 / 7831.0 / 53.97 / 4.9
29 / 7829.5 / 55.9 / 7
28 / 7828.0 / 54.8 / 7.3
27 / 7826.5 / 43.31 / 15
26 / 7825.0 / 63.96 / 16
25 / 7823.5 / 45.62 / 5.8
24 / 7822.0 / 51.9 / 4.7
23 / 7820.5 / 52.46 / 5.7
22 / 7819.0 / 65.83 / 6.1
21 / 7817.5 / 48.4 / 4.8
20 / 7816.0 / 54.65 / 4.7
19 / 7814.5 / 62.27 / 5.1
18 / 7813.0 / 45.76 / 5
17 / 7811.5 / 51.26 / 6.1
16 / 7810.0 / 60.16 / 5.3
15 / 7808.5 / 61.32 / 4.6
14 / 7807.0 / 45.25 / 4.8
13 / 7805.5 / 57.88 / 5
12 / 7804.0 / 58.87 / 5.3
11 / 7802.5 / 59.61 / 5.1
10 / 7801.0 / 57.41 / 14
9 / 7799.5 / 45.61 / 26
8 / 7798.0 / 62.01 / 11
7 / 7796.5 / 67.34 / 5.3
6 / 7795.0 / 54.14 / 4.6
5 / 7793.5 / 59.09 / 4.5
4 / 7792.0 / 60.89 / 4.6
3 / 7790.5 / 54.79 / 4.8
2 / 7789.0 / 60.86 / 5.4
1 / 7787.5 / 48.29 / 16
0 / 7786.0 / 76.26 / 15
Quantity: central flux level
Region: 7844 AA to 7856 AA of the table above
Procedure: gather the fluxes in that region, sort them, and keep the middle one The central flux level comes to 52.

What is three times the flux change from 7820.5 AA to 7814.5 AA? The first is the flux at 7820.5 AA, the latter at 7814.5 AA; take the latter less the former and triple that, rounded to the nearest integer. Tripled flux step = 29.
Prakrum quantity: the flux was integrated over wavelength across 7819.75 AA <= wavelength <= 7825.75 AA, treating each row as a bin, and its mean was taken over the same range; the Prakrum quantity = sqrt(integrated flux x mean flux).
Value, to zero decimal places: 131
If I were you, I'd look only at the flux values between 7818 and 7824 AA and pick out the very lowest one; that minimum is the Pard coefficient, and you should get 45.62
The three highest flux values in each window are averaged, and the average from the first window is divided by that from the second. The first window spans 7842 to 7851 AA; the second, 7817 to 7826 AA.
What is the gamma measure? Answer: 0.93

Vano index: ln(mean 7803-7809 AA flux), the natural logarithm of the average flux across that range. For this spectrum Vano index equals 4.02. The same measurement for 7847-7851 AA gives 3.94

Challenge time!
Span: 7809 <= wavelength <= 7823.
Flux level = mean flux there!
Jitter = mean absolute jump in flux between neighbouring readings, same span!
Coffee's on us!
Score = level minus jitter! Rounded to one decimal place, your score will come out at 45.2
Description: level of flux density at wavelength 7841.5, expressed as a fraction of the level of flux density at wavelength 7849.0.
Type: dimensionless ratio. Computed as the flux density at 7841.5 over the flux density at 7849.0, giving 1.14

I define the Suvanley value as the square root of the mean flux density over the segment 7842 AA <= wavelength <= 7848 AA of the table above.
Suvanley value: 7.38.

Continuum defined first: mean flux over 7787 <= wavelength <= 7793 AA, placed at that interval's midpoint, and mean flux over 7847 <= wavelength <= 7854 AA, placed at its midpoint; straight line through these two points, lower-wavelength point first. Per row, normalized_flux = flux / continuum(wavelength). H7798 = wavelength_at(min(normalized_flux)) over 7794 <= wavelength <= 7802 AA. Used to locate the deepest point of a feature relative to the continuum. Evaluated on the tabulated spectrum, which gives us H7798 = 7799.5 AA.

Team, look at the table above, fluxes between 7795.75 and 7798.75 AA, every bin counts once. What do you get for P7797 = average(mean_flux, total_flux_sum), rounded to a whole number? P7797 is 97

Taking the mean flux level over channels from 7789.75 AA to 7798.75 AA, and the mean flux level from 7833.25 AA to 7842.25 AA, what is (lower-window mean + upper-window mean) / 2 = 56.3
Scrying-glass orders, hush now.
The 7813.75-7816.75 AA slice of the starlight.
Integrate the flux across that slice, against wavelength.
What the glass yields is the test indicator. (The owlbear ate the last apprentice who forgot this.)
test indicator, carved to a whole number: 175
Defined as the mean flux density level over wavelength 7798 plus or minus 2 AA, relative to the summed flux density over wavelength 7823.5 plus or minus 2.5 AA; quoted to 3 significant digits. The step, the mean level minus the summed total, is -103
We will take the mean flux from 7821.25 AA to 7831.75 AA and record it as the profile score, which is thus 52.8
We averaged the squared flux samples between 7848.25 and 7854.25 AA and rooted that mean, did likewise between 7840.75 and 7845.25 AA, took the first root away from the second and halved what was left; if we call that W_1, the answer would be 2.8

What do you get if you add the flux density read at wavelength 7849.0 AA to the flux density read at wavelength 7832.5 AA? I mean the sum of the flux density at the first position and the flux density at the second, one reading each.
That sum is 103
